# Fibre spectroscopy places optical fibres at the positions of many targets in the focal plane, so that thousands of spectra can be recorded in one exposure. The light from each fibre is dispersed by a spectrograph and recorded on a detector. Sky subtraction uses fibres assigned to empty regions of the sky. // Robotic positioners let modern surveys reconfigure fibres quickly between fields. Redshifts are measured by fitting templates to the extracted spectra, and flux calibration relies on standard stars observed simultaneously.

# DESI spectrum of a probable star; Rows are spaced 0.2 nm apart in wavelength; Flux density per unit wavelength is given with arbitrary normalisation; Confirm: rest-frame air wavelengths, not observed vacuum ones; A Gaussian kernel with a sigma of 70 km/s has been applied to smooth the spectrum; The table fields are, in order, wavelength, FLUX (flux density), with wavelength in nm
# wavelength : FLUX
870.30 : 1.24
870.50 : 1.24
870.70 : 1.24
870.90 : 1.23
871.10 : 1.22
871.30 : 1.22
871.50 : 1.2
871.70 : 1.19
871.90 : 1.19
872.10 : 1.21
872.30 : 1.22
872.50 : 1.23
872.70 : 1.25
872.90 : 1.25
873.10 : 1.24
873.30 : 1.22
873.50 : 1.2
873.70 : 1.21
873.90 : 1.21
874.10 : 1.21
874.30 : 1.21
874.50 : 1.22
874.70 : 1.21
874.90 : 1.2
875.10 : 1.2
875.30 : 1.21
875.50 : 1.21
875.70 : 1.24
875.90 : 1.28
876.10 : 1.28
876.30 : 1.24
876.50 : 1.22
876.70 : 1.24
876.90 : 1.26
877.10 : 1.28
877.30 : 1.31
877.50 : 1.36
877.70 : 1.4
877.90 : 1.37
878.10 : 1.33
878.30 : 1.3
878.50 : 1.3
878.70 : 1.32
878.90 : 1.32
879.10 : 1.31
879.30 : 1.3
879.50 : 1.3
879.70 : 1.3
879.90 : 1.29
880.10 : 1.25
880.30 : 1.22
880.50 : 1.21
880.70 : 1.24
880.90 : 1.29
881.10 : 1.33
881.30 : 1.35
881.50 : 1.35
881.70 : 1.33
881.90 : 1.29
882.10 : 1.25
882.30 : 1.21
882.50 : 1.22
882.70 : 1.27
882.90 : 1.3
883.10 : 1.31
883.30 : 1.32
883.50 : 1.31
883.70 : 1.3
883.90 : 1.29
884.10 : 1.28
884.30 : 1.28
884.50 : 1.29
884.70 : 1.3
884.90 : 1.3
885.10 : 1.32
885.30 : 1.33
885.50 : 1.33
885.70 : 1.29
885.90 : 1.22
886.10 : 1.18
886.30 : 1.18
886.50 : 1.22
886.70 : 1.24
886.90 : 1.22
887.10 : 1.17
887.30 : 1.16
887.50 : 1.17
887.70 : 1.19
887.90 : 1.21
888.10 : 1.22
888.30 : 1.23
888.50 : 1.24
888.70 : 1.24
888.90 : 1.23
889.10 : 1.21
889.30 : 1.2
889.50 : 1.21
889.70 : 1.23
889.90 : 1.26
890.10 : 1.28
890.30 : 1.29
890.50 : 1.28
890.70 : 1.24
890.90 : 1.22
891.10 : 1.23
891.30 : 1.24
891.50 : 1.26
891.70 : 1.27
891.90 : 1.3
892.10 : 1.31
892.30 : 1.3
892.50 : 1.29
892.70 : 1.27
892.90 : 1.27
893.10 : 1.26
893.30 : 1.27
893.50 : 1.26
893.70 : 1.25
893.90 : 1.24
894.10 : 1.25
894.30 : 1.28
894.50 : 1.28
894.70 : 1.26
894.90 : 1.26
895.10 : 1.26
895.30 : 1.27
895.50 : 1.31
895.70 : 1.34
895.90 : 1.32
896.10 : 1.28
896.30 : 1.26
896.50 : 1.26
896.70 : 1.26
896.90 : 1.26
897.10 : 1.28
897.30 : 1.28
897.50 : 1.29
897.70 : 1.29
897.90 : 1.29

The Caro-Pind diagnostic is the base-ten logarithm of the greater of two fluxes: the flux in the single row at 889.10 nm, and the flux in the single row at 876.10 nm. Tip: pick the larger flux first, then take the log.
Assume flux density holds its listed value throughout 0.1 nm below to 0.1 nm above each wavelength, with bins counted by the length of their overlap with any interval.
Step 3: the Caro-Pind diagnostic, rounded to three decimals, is 0.107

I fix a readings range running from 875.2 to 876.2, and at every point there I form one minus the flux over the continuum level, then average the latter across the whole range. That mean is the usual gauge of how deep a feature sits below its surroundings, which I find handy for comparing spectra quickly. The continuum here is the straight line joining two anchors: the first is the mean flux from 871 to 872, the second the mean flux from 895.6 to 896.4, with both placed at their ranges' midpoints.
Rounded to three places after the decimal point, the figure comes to -0.019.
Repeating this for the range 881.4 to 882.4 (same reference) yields -0.033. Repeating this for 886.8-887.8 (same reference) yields 0.066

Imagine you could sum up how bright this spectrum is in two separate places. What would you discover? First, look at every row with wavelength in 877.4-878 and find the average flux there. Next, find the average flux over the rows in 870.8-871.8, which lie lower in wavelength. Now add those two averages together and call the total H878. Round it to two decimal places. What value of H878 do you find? 2.59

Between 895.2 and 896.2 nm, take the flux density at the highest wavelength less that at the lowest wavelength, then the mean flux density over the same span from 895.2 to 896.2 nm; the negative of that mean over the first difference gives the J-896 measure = -130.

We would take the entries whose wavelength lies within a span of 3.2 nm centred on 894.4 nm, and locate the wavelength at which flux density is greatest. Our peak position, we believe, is 895.70 nm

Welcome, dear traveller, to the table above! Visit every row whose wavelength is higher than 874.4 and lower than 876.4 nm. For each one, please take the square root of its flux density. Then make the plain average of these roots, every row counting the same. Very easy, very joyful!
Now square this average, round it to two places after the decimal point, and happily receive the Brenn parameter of 1.23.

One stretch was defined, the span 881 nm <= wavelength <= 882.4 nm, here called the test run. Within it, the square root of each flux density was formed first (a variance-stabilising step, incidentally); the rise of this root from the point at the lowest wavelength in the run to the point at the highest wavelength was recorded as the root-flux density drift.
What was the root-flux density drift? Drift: -0.053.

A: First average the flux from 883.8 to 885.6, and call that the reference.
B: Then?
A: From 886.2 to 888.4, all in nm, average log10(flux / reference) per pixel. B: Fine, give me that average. -0.035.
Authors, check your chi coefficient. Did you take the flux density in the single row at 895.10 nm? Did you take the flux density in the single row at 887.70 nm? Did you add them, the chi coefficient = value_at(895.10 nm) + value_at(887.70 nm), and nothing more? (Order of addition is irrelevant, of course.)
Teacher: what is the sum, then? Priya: 2.45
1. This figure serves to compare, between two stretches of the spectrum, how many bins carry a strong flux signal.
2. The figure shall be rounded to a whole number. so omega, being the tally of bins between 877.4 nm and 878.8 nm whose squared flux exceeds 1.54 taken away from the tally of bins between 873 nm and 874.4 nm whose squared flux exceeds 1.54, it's -7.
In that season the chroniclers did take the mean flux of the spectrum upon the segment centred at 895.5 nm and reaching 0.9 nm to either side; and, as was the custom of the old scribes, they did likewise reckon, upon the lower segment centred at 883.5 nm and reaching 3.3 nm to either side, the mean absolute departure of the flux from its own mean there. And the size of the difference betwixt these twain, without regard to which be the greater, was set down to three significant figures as 1.24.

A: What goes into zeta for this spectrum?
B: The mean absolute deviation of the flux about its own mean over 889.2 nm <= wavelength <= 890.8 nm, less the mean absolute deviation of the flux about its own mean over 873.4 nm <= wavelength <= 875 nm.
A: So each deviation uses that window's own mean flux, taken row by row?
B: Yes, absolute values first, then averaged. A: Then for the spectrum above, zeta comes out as 0.024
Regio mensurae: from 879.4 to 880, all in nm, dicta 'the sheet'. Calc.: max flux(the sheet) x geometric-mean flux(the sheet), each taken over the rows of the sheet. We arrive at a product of 1.69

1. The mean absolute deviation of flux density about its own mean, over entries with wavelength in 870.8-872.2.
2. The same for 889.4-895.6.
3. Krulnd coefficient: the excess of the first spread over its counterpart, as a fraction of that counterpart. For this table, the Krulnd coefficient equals -0.3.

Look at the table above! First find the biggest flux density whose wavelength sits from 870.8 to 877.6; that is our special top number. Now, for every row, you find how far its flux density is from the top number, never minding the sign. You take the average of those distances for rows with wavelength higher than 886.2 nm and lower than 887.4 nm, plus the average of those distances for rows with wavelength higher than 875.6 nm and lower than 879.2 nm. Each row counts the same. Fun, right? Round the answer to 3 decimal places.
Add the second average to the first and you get 0.229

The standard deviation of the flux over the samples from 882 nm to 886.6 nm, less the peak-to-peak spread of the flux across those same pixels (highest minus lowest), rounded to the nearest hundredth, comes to -0.10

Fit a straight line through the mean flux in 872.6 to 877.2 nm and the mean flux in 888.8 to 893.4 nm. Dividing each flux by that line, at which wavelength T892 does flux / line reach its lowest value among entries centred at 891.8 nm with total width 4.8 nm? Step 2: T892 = 889.50 nm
